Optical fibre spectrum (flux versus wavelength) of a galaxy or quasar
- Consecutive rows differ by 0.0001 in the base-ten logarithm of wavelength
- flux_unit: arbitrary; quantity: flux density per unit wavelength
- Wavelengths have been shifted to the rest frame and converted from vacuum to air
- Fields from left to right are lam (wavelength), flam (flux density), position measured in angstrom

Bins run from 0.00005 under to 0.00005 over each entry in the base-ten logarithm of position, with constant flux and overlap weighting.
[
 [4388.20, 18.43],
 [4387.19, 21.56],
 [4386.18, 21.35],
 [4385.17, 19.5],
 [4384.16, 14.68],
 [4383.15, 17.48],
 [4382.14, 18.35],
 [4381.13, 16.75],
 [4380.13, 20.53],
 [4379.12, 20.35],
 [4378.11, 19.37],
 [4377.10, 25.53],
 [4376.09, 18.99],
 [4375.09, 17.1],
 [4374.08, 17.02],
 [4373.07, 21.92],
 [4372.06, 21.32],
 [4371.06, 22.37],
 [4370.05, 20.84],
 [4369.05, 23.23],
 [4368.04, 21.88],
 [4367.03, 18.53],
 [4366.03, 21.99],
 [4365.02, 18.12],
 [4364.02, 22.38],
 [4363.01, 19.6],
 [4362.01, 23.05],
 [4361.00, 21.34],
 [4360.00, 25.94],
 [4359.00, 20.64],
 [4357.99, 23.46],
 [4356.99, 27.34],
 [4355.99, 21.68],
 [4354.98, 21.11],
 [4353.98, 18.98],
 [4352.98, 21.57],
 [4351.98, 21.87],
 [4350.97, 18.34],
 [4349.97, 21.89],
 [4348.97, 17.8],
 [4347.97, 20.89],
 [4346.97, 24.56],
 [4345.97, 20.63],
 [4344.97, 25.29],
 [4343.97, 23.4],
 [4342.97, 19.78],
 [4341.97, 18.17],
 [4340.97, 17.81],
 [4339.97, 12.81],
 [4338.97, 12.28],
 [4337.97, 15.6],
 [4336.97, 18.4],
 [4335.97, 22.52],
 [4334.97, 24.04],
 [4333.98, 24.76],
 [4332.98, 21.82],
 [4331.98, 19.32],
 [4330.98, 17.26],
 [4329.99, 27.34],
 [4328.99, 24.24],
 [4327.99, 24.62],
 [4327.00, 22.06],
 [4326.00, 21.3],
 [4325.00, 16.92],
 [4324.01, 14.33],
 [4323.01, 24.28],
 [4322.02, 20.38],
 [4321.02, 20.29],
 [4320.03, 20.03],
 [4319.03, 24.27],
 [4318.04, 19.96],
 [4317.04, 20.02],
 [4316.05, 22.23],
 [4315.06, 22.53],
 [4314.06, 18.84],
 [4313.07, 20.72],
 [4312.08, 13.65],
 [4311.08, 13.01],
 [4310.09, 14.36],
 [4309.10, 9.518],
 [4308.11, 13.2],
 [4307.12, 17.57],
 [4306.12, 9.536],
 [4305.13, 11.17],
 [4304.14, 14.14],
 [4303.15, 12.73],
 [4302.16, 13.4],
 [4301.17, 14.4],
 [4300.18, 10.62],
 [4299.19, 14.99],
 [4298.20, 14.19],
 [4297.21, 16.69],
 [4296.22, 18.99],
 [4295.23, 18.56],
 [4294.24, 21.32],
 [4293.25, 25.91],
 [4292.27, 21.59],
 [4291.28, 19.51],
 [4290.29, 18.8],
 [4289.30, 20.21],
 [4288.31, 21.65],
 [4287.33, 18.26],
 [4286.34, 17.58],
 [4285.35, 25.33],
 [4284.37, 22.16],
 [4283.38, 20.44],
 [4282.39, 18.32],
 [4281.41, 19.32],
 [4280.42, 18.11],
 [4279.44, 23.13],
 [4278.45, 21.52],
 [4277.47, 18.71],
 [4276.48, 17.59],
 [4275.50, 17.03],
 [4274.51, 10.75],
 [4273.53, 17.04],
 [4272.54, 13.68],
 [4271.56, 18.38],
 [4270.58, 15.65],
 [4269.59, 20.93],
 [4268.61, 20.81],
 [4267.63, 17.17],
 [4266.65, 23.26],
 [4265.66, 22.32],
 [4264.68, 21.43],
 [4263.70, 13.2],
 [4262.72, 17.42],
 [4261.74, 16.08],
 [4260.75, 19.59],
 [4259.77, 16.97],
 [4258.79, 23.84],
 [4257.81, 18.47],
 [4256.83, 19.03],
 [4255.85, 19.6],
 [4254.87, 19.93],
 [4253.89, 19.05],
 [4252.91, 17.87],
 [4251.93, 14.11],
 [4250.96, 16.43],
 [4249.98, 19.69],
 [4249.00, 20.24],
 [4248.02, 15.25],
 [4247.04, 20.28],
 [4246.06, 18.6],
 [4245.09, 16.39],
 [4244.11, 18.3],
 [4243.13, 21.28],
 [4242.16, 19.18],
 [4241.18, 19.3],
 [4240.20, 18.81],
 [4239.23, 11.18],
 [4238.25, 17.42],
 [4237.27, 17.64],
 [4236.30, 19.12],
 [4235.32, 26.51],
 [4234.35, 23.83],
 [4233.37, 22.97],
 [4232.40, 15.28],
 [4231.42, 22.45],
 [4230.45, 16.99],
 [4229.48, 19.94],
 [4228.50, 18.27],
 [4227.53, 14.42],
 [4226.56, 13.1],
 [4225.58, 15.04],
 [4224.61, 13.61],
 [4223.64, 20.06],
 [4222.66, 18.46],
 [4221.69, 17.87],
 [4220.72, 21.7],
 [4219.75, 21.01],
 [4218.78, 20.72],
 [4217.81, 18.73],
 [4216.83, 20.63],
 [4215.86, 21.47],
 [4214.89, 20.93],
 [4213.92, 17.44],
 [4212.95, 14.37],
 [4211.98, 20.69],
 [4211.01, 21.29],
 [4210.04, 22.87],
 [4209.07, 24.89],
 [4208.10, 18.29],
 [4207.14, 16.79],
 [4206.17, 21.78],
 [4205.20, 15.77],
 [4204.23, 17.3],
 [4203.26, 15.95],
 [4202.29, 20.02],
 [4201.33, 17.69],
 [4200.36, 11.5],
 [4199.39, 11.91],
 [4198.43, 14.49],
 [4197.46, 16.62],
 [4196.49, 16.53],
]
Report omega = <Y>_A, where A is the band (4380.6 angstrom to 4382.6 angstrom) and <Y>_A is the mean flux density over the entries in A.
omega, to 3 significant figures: 17.6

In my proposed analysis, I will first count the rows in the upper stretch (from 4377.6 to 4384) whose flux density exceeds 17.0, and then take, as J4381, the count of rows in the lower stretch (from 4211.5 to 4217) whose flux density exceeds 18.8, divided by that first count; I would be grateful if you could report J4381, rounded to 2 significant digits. 0.80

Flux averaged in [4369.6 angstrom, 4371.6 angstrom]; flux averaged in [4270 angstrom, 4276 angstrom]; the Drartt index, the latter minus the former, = -6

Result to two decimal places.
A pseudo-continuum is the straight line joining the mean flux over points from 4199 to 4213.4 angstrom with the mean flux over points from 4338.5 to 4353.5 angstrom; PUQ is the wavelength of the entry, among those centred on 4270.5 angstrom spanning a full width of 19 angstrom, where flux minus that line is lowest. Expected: 4274.51 angstrom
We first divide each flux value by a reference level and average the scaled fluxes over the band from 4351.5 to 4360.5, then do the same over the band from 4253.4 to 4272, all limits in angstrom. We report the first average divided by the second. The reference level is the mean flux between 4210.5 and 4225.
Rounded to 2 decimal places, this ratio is 1.18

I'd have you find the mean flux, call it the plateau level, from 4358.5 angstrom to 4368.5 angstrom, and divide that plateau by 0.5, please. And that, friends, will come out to 43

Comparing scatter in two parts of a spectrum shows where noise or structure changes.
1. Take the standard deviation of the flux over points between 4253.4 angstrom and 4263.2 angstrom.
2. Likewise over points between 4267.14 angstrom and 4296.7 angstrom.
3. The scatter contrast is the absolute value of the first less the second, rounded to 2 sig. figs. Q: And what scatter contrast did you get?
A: 1.0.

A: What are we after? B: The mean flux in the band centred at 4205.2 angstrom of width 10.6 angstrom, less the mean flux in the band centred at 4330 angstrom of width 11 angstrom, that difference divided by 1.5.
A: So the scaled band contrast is -2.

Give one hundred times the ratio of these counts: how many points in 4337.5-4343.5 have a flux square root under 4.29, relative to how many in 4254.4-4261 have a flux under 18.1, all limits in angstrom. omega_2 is 500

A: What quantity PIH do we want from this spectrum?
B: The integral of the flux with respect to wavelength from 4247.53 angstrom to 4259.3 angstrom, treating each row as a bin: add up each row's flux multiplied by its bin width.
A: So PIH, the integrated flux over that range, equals 219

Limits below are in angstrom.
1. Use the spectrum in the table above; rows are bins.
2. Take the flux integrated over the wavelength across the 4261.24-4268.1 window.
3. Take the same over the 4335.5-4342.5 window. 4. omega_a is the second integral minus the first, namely -11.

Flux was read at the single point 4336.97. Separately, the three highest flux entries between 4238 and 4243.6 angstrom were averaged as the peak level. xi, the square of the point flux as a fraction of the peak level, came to 0.85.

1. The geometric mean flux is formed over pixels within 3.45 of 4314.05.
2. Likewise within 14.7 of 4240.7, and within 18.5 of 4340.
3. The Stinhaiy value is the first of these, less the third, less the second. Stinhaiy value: -20.3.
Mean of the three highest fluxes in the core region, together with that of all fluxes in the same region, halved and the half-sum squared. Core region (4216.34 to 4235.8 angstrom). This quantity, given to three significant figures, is 473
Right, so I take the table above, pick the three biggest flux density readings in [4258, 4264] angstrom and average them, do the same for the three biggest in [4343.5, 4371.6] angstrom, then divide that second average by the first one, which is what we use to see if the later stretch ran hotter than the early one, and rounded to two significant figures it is 1.3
